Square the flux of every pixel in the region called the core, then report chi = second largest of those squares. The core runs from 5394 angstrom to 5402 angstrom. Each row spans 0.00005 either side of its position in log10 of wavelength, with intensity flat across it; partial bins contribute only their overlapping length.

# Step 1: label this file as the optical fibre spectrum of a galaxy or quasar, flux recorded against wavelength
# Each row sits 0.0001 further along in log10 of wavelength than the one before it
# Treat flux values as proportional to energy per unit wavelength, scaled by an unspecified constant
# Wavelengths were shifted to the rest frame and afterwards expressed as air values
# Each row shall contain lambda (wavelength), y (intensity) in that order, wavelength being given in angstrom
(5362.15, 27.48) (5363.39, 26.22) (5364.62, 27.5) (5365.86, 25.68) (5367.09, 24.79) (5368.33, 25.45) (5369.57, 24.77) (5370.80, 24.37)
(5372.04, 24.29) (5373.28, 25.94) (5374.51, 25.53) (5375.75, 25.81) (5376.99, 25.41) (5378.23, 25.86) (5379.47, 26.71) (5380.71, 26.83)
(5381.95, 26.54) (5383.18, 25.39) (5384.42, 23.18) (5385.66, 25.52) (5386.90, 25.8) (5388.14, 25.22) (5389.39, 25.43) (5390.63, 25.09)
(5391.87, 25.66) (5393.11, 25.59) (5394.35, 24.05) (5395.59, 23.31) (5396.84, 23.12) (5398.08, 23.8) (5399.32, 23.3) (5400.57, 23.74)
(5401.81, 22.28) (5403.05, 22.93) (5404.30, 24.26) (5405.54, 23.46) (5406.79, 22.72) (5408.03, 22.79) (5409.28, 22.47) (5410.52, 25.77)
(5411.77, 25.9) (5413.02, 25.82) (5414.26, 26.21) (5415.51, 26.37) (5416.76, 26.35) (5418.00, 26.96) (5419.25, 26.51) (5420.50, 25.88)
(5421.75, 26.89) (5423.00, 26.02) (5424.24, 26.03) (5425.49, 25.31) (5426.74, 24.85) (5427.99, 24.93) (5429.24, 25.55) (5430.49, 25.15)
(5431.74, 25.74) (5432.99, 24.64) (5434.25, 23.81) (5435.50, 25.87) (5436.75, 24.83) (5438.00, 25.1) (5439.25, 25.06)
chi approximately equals 566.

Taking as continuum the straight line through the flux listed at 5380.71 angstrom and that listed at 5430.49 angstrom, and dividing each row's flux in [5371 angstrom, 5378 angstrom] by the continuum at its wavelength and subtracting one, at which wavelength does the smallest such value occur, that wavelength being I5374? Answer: 5372.04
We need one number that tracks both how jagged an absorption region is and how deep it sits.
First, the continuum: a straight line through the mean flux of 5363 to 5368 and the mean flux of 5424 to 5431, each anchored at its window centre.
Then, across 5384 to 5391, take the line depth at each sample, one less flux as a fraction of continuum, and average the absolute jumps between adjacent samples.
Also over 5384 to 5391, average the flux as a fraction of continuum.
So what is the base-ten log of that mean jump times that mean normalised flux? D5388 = -1.55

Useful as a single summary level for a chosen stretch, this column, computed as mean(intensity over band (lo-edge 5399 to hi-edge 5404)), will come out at 23.1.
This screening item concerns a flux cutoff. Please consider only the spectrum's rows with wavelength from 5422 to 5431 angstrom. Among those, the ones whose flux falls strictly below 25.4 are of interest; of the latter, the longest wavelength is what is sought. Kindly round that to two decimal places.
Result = 5430.49 angstrom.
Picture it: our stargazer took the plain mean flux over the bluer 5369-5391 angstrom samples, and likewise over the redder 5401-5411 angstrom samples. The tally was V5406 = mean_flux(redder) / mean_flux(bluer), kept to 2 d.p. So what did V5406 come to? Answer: 0.92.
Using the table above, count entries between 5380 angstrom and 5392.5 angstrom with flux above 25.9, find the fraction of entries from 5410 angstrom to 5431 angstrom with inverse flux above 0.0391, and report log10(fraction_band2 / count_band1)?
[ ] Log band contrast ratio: -0.83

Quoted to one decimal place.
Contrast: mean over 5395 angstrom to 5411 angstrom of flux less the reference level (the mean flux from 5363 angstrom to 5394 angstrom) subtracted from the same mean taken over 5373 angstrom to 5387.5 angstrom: 2.3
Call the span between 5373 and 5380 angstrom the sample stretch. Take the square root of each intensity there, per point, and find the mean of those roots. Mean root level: 5.09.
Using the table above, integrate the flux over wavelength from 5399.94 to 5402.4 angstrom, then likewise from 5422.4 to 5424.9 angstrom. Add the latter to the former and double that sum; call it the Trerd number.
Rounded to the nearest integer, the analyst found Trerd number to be 244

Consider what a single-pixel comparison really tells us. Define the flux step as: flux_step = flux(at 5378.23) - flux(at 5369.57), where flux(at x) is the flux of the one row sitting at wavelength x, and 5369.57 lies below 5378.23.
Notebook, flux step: 1.1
